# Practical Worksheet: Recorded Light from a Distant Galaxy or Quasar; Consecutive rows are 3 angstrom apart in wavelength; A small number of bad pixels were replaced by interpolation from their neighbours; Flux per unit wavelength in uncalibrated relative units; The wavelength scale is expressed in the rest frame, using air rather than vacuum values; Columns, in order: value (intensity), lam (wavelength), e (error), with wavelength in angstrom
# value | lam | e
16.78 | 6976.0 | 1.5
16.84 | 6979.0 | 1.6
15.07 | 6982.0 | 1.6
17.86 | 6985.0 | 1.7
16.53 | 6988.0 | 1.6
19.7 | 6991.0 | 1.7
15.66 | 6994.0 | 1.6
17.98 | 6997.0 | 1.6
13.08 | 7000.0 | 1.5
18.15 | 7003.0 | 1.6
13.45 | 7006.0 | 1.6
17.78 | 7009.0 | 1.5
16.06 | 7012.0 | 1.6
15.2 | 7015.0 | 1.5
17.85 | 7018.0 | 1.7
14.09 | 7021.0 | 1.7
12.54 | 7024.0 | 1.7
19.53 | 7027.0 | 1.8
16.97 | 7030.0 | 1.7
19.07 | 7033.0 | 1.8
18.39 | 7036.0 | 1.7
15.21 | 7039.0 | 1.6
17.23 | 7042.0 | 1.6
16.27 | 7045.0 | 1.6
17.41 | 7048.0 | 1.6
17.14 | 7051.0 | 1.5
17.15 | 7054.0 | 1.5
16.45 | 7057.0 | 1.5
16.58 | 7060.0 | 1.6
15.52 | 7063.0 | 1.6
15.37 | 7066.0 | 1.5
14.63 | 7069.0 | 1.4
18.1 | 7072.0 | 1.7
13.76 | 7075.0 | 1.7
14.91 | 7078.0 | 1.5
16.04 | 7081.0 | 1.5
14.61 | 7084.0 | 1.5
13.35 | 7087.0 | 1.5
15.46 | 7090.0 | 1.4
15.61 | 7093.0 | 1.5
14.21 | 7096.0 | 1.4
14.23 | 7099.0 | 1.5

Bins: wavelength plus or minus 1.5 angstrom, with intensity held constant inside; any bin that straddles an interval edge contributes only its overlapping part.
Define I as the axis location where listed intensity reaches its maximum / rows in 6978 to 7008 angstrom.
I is 6991.0 angstrom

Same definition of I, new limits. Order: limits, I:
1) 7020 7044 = 7027.0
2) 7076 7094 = 7081.0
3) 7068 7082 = 7072.0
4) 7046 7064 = 7048.0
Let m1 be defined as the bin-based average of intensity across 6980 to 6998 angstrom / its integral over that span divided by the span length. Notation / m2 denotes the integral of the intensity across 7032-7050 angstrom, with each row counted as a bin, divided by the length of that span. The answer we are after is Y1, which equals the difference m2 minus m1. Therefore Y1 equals 0.1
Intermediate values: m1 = 17.1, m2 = 17.2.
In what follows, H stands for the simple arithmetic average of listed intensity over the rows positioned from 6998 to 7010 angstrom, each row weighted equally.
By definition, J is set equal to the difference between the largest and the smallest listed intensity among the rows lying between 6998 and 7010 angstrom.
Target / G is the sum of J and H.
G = 20.7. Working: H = 15.6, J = 5.1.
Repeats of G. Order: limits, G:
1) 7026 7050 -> 21.8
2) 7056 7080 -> 20.0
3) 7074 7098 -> 17.4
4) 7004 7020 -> 20.5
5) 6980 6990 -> 19.3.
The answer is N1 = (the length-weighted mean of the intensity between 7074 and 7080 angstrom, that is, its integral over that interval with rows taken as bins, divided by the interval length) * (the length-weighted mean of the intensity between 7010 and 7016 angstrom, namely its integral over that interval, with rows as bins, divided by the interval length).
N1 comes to 230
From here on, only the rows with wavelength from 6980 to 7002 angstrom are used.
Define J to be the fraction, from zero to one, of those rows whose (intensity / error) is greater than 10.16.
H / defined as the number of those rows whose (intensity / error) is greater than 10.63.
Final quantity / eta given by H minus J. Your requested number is 1.4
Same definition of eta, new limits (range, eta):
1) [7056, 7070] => 0.2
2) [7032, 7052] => 3.1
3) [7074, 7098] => 1.6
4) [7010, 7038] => 1.6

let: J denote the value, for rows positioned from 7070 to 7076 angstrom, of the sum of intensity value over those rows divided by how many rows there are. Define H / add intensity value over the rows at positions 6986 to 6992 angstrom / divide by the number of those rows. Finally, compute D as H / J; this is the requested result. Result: 1.137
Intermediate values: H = 18.1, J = 15.9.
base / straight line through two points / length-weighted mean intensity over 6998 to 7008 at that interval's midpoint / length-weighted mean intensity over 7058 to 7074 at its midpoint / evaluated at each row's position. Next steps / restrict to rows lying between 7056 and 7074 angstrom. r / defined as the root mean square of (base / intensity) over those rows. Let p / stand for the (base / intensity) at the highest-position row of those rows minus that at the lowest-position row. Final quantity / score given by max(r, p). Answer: 1.00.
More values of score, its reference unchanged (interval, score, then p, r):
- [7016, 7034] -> 0.97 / -0.05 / 0.97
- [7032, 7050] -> 0.92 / 0.09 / 0.92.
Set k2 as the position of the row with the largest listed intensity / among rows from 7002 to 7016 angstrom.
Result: 7003.0 angstrom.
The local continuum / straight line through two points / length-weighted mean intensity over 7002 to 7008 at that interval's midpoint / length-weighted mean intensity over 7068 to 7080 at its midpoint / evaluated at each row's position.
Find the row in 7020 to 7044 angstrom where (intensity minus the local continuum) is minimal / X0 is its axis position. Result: 7024.0 angstrom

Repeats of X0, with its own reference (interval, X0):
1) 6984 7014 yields 7000.0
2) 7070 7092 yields 7087.0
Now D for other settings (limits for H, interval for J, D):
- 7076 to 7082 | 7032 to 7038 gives 0.826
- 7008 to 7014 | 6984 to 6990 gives 0.984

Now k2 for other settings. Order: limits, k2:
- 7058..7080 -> 7072.0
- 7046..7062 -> 7048.0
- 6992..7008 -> 7003.0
